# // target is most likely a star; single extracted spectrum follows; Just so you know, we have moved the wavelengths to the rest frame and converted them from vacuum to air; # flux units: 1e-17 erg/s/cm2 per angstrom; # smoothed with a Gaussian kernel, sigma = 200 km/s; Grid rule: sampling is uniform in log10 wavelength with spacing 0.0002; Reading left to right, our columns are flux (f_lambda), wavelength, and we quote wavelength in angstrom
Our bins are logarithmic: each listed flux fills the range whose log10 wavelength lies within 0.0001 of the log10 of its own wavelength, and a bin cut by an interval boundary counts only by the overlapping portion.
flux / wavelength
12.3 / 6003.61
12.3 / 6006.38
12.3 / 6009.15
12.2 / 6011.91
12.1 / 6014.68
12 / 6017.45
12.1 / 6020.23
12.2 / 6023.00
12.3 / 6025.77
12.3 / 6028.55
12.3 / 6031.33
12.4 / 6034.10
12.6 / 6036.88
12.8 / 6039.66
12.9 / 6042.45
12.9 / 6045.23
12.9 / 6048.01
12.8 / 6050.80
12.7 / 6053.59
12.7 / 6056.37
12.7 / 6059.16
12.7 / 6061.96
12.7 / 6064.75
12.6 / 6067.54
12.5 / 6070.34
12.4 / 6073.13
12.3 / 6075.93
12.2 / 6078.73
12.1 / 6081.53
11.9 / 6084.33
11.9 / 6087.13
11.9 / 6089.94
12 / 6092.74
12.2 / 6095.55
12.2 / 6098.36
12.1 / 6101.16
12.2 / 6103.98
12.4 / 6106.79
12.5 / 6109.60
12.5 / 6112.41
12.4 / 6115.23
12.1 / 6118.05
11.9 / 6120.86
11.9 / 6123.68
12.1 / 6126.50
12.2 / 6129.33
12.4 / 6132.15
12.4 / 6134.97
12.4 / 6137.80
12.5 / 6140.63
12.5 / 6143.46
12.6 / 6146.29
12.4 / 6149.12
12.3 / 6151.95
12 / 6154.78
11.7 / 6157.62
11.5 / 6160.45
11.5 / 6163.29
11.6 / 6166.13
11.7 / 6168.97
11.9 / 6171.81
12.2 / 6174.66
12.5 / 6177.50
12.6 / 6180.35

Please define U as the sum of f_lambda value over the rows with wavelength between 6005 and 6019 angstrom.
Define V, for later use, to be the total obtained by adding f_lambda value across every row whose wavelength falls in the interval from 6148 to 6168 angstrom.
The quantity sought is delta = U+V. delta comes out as 144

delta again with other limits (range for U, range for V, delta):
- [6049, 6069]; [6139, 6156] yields 163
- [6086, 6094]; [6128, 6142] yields 98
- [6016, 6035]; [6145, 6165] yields 170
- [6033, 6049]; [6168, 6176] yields 112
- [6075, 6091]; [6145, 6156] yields 122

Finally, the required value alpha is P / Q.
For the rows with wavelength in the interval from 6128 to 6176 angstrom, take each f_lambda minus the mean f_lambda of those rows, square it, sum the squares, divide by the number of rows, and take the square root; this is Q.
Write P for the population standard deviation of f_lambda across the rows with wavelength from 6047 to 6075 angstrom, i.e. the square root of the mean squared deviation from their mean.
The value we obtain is 0.4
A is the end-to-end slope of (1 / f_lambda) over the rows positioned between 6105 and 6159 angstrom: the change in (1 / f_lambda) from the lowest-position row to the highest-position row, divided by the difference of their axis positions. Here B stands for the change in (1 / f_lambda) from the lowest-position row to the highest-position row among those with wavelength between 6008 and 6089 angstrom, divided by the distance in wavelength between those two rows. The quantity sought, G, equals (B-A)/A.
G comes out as -0.6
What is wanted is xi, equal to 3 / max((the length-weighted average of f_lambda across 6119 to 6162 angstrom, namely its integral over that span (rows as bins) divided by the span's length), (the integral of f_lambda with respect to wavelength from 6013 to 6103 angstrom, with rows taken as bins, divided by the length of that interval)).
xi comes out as 0.242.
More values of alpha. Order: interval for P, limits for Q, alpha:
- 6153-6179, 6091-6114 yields 1.9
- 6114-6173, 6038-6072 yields 2.9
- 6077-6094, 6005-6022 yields 1.0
